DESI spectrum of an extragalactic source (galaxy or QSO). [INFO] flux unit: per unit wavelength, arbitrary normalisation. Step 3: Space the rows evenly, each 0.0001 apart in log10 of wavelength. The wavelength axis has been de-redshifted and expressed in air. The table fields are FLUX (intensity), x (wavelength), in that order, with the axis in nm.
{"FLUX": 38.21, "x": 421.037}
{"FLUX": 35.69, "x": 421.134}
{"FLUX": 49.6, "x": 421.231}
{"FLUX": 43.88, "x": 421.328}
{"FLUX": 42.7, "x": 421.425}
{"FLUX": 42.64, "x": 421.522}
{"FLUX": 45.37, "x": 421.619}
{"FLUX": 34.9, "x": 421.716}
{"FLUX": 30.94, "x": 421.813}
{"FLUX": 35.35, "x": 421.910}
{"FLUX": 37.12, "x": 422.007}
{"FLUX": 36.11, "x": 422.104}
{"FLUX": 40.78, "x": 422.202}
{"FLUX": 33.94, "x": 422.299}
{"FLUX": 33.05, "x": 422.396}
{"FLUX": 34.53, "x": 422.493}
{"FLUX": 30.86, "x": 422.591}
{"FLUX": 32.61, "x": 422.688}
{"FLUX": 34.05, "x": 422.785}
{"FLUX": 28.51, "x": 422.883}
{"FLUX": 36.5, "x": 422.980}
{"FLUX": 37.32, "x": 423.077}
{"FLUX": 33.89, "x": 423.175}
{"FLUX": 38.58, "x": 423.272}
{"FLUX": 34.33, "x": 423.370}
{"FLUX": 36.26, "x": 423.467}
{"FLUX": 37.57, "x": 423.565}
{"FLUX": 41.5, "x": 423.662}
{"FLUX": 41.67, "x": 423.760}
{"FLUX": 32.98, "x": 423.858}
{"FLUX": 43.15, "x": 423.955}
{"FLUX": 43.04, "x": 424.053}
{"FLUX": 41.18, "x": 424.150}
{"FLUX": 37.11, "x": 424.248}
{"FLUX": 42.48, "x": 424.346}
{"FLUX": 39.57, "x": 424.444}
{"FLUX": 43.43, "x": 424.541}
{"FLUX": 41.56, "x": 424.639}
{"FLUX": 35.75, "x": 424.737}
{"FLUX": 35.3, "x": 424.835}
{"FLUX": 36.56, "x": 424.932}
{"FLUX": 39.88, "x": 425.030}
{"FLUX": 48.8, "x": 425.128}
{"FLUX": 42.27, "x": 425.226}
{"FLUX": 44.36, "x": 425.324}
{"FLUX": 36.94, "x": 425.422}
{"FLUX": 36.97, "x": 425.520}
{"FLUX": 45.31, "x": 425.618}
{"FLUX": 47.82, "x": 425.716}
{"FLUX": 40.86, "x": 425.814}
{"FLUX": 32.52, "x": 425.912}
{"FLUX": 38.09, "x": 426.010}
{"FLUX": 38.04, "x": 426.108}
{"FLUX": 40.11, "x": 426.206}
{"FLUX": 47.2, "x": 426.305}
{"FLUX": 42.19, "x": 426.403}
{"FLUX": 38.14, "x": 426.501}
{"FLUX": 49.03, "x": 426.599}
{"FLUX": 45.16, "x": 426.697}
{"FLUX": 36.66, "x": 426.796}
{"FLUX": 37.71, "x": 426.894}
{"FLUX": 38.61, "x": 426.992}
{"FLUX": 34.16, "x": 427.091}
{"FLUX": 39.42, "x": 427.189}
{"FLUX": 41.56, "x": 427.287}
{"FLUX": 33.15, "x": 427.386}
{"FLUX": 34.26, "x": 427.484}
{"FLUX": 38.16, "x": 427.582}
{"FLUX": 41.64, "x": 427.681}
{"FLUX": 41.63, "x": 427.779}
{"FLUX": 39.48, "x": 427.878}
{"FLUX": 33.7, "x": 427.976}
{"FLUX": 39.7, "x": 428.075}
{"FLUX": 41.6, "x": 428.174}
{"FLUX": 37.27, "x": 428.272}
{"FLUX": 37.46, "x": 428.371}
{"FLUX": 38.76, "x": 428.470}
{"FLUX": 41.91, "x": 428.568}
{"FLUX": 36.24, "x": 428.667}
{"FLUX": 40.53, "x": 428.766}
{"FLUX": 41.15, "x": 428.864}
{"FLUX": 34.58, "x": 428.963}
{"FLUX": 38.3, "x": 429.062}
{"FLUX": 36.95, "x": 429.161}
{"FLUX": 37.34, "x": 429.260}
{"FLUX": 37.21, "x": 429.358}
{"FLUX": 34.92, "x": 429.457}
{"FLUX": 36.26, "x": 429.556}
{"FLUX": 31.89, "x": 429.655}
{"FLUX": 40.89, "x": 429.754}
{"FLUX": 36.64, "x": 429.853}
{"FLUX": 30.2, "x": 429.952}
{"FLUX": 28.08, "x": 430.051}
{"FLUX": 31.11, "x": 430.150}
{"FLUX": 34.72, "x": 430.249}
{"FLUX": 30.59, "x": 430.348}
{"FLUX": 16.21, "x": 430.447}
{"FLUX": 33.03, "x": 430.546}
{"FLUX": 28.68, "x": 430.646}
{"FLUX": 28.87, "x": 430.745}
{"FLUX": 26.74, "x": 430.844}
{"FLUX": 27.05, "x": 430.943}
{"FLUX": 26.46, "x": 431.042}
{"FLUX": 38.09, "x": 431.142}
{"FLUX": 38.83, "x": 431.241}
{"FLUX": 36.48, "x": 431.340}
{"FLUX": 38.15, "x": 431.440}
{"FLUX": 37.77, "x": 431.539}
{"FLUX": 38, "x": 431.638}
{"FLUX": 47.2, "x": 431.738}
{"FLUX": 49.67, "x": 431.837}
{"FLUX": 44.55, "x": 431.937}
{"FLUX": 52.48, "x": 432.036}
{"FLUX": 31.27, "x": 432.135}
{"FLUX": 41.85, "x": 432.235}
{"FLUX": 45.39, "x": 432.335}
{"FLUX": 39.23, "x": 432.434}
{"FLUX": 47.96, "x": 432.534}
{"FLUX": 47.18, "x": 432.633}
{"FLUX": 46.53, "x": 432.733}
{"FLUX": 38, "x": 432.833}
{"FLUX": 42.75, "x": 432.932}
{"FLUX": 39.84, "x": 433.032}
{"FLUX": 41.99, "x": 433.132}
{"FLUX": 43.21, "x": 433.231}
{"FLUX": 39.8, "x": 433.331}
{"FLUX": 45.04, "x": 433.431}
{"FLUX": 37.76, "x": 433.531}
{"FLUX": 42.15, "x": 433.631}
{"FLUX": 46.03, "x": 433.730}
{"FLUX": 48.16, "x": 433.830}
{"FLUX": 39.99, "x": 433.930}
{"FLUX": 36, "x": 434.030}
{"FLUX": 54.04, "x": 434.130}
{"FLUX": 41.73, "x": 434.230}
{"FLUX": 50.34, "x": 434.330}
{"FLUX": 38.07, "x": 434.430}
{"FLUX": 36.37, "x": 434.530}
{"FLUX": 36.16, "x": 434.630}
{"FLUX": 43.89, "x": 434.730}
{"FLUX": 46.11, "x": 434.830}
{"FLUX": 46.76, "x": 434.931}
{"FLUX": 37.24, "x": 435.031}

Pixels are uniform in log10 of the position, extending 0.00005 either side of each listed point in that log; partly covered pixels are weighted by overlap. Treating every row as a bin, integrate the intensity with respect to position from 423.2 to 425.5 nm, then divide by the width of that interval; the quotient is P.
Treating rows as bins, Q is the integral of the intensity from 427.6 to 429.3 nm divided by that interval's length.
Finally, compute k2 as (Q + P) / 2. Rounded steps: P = 39.7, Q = 38.7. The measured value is 39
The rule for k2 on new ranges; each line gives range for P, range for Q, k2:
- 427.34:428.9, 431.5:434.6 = 41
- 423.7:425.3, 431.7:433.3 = 42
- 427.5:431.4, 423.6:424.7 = 38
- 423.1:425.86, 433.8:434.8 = 41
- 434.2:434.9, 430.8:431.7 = 38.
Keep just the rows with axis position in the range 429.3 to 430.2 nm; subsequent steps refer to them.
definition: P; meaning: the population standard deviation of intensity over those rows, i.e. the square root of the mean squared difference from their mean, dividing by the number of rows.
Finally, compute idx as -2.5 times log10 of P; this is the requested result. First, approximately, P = 3.8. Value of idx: -1.5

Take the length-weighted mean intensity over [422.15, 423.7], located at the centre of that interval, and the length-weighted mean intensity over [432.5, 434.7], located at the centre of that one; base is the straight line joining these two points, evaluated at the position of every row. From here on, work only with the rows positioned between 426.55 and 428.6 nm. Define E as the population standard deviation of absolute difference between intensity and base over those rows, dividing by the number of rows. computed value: 2.6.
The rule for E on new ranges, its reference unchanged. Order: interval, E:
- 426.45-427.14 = 3.9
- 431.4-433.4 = 3.0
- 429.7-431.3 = 5.7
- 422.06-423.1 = 2.0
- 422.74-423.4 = 1.9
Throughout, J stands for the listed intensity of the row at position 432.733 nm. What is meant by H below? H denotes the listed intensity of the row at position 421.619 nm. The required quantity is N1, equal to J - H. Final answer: 1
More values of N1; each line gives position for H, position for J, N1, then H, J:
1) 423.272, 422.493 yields -4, 38.58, 34.53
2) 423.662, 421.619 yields 4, 41.5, 45.37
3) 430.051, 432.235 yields 14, 28.08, 41.85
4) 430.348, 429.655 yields 1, 30.59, 31.89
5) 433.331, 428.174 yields 2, 39.8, 41.6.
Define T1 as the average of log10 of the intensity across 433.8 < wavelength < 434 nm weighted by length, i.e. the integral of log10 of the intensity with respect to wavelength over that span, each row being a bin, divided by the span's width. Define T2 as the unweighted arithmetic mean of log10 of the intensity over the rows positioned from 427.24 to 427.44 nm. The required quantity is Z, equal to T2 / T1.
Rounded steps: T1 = 1.63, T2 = 1.57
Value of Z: 0.96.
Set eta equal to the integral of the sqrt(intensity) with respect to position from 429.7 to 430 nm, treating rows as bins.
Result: 1.79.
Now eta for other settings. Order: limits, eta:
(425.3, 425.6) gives 1.89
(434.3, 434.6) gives 1.91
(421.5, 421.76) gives 1.66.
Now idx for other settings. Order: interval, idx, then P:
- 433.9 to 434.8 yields -2.0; 6.1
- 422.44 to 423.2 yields -1.1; 2.7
